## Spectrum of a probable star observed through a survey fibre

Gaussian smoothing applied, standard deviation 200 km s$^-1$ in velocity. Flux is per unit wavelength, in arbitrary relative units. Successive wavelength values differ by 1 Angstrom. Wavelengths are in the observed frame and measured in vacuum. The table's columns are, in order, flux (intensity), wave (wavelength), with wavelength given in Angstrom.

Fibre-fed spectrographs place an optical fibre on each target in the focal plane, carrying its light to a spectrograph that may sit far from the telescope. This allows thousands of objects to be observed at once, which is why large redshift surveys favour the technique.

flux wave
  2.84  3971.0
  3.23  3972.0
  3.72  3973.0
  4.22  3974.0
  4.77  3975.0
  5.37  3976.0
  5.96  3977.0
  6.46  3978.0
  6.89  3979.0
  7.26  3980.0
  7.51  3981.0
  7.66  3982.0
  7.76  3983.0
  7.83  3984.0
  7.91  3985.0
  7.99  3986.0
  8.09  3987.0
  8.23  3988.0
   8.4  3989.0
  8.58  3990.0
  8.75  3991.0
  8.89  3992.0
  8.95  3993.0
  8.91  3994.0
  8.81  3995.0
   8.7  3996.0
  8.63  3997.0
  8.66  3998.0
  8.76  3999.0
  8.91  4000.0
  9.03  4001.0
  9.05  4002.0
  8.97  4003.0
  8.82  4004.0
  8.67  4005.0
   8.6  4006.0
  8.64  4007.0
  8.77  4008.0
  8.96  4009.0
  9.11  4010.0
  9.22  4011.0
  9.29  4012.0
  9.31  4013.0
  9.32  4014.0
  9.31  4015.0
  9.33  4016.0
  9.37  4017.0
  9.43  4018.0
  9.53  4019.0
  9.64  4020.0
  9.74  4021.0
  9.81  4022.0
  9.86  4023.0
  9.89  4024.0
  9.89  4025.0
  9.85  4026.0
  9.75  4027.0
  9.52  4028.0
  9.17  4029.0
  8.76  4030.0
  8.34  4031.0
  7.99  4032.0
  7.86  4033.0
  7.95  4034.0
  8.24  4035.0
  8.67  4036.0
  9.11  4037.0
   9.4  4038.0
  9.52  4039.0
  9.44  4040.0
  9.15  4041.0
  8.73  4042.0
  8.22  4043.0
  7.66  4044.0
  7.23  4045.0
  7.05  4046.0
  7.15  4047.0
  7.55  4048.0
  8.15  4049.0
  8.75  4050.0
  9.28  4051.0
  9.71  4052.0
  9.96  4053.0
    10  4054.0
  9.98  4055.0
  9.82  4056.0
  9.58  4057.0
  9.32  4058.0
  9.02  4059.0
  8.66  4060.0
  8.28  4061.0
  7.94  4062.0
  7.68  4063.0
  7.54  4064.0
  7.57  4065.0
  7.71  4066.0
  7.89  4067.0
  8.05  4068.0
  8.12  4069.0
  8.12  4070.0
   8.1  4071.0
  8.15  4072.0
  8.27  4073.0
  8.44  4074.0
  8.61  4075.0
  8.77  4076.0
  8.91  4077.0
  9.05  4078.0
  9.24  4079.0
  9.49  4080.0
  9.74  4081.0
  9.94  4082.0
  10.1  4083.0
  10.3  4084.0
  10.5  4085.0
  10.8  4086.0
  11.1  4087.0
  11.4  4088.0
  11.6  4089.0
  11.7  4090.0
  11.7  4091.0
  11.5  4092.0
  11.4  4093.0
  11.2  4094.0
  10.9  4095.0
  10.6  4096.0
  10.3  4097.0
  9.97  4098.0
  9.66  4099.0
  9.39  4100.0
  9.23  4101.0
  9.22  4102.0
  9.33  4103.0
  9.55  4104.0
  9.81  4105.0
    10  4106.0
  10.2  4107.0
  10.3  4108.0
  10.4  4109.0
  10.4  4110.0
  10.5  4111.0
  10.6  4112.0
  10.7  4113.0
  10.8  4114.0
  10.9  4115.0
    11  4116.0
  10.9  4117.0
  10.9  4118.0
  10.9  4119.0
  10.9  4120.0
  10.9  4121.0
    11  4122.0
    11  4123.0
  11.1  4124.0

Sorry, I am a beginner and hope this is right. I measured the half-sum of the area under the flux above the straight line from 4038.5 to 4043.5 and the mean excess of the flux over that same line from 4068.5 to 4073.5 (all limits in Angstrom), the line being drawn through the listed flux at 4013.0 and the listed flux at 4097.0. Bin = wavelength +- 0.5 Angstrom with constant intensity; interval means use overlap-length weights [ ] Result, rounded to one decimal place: -2.5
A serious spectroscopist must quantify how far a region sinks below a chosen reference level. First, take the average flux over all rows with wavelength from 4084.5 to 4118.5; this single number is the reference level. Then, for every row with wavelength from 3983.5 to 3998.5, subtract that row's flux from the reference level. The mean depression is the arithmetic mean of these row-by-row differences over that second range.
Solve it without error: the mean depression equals 2.1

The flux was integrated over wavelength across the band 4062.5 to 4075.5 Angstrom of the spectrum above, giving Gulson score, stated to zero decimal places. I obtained 104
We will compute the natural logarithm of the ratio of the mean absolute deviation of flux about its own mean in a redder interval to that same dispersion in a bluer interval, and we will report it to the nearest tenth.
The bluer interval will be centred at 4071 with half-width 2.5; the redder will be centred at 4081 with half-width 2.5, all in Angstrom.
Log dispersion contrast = 1.7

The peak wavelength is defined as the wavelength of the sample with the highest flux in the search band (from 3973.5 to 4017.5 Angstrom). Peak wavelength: 4017.0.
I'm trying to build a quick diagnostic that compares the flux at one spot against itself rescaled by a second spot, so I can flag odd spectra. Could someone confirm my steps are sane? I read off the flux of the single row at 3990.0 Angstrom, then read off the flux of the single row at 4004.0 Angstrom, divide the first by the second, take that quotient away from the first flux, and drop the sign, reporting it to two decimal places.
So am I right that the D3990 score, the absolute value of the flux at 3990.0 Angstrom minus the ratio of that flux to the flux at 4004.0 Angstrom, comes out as 7.61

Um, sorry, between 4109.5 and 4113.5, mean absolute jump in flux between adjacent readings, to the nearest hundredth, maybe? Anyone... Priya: 0.10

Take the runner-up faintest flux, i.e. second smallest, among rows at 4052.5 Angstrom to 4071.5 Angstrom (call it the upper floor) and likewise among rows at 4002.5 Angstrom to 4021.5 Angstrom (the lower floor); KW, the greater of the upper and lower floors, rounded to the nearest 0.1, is 8.6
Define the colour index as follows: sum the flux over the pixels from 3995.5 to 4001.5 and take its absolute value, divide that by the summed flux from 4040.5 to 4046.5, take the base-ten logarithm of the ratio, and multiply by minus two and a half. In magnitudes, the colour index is -0.10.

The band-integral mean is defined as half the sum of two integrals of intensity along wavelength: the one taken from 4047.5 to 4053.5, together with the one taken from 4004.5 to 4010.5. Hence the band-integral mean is 53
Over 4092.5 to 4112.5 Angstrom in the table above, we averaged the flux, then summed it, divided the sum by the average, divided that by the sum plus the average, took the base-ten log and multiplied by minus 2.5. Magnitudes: 2.57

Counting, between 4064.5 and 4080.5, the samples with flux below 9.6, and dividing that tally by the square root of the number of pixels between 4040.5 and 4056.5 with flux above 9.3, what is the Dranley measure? 7.2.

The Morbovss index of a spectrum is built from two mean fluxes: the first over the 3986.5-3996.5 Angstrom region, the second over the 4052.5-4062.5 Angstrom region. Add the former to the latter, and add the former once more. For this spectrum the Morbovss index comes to 26.5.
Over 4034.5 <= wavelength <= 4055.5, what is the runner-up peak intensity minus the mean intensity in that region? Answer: 1.3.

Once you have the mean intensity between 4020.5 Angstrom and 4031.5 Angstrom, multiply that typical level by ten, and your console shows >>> 95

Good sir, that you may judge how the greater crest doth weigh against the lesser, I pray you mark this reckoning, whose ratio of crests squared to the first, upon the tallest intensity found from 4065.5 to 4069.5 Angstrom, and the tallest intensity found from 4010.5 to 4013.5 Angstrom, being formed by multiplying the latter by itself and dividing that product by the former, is 11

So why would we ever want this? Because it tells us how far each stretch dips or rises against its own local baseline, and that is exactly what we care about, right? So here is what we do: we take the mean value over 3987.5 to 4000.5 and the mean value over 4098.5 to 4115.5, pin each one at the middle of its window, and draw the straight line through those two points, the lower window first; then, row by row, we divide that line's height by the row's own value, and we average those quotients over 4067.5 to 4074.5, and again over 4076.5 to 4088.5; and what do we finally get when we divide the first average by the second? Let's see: 1.20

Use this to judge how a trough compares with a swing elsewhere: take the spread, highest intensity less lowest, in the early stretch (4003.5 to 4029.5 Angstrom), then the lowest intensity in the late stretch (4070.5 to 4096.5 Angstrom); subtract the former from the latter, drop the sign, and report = 6.81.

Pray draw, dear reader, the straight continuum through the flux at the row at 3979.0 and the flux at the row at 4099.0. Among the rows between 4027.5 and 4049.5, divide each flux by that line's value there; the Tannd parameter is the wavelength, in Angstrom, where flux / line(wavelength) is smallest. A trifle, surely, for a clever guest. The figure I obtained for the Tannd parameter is 4046.0 Angstrom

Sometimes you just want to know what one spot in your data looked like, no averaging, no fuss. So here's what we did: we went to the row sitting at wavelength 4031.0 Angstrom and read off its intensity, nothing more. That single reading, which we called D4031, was 8.34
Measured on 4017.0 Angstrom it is 9.37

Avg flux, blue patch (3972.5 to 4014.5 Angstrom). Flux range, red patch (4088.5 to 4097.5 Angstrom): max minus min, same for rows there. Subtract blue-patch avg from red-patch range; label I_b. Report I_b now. -6.7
